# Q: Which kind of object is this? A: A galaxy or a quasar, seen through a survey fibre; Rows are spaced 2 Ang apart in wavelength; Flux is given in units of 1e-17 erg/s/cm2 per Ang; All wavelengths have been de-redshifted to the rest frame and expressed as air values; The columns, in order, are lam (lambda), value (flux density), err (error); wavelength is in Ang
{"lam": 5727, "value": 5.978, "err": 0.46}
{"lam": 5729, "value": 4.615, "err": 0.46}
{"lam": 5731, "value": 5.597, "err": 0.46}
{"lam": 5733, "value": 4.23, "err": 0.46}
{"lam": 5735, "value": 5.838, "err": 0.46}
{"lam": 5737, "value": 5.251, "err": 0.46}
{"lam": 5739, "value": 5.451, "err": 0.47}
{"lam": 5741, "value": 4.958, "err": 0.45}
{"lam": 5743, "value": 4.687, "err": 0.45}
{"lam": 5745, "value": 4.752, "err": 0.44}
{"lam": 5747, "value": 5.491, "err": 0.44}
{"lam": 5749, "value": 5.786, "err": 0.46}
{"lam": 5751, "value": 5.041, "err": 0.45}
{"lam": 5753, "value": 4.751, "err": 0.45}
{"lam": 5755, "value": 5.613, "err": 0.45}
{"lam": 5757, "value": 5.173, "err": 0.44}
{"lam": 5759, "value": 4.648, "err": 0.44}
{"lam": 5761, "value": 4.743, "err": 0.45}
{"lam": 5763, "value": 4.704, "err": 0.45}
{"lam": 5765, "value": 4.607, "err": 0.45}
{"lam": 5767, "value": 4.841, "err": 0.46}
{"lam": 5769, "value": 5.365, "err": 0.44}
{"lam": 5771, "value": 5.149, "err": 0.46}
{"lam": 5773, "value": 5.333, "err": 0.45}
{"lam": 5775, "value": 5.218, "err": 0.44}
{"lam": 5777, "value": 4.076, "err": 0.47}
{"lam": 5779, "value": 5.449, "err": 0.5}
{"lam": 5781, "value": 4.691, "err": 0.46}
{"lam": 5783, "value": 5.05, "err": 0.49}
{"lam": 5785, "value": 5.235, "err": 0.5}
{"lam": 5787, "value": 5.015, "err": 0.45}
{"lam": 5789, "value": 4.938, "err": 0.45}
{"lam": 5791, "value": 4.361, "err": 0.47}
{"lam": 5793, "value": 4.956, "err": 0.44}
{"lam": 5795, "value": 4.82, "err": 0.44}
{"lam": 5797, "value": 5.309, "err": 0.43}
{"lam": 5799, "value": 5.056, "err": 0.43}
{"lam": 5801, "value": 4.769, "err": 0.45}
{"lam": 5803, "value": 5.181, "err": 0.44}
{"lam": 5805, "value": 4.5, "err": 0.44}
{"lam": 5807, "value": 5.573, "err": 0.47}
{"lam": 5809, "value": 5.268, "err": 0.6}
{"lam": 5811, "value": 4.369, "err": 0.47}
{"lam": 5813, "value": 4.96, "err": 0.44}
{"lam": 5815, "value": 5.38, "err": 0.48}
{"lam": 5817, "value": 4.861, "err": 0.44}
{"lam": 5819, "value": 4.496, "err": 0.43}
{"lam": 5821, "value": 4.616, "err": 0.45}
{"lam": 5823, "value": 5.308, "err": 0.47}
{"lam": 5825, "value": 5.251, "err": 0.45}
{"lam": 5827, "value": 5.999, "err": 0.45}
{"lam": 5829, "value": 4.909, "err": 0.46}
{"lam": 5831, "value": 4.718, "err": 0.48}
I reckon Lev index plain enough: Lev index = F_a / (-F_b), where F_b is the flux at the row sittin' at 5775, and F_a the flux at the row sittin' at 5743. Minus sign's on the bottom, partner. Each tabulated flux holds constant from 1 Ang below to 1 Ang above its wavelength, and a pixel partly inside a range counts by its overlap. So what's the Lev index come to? -0.90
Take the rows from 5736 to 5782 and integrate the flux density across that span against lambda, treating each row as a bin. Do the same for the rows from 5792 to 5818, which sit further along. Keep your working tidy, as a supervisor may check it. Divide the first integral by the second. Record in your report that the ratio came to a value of 1.78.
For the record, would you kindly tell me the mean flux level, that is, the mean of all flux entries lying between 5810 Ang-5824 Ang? 4.86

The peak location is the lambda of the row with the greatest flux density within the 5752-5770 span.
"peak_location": 5755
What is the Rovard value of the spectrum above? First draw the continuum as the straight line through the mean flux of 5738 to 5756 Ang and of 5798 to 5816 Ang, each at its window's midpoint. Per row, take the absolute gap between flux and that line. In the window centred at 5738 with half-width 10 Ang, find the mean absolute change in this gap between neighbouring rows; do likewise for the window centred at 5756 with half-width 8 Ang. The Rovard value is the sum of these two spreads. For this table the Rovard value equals 0.54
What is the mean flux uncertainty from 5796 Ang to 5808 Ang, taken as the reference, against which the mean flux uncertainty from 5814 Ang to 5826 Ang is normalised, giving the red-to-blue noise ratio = 1.02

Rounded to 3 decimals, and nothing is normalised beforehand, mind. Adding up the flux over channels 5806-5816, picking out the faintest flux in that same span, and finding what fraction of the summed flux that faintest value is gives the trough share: 0.171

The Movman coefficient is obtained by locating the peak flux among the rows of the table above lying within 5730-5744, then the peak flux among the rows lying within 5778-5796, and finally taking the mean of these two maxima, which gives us 5.64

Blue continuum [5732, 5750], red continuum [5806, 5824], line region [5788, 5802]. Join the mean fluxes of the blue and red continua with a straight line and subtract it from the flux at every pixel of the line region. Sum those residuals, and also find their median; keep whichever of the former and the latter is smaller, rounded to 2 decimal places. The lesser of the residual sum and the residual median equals -1.00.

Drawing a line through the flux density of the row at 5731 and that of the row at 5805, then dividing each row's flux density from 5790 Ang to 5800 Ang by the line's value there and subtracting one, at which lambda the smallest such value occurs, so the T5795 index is 5791 Ang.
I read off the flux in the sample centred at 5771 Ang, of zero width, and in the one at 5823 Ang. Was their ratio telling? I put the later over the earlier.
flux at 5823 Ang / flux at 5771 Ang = 1.03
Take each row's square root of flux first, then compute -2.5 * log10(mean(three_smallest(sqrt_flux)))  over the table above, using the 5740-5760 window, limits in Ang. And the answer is -0.840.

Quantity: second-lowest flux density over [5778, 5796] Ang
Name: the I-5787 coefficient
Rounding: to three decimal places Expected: 4.691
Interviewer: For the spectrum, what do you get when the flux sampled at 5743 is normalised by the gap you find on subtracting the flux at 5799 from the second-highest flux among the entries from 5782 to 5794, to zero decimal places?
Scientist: -781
